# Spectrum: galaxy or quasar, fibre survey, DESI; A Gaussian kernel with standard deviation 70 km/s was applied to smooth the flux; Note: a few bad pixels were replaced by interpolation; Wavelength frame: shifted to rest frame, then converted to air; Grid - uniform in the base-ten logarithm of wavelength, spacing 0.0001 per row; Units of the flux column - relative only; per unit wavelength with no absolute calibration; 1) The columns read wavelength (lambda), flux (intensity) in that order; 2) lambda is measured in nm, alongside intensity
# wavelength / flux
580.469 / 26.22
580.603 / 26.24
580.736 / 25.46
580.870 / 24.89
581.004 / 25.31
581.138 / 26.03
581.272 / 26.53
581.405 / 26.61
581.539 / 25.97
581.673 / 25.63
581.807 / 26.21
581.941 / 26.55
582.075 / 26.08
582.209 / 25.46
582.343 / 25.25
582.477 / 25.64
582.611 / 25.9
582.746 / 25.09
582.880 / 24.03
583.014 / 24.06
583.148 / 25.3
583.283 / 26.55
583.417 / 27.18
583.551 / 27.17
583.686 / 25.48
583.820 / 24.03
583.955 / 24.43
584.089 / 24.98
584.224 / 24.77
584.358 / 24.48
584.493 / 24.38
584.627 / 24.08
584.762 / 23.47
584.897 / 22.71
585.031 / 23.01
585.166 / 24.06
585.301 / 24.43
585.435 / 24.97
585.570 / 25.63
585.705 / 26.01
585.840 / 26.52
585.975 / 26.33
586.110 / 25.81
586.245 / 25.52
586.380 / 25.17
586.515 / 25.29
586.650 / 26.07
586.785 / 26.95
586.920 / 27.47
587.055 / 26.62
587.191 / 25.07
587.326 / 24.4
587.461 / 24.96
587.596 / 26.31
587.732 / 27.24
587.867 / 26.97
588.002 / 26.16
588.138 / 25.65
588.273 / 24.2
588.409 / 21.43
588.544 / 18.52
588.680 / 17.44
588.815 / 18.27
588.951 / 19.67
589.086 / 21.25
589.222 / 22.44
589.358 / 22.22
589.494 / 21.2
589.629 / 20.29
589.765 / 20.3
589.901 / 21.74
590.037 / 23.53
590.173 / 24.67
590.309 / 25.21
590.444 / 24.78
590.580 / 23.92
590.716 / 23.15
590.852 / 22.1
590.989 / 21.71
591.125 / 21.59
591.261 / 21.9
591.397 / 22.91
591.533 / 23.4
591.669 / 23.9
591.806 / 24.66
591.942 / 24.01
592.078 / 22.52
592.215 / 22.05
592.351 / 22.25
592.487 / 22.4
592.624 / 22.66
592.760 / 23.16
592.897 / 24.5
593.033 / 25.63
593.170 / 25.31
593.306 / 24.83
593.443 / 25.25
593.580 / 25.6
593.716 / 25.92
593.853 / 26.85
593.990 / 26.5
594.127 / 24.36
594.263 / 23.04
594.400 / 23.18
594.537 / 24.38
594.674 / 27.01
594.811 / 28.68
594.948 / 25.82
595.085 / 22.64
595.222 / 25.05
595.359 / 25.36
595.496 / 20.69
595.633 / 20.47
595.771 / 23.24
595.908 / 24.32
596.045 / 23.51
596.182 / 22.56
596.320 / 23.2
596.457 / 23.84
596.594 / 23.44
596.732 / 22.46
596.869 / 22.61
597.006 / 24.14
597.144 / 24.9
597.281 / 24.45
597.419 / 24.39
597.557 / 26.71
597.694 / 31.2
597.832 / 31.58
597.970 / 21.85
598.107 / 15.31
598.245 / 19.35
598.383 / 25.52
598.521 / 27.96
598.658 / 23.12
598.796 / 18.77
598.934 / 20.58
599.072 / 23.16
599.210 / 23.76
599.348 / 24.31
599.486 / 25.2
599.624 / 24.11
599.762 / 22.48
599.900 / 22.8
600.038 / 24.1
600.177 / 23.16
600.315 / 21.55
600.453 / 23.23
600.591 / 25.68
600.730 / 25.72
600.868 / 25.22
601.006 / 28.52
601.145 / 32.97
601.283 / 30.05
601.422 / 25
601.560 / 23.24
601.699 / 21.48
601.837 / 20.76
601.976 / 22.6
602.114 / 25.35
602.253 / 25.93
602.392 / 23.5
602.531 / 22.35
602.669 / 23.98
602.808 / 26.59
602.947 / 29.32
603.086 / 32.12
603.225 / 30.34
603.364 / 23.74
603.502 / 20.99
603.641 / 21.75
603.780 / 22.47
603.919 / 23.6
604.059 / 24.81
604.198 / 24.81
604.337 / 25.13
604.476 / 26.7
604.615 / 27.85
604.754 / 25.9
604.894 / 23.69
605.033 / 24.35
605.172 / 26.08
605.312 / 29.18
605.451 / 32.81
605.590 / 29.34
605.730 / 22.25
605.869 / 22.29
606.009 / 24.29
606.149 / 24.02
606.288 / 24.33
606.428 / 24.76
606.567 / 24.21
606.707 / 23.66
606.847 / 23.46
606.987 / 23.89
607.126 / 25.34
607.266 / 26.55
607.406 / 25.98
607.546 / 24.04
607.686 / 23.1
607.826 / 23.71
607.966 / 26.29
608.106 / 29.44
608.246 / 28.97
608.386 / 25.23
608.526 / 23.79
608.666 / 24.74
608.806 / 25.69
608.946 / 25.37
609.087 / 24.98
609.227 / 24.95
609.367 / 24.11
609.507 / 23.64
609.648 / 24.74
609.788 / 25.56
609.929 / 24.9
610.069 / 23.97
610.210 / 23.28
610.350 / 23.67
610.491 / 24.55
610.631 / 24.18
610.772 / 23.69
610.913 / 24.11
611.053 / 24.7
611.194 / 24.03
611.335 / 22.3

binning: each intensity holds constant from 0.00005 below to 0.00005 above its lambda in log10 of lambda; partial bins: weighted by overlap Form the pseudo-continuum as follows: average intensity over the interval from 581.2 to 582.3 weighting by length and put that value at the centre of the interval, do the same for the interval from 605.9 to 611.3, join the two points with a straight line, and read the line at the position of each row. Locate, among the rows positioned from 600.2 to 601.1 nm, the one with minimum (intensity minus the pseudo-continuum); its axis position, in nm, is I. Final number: 600.315 nm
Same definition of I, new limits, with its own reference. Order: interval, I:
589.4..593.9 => 589.629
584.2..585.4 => 584.897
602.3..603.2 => 602.531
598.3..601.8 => 598.796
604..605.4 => 604.894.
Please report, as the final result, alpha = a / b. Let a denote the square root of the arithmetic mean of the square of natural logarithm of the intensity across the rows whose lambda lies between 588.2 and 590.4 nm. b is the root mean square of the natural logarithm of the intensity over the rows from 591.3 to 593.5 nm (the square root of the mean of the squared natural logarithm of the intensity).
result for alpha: 0.97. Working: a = 3.06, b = 3.17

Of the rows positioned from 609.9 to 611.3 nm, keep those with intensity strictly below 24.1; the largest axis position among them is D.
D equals 611.194 nm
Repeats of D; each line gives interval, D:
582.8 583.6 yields 583.014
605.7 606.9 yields 606.847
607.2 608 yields 607.826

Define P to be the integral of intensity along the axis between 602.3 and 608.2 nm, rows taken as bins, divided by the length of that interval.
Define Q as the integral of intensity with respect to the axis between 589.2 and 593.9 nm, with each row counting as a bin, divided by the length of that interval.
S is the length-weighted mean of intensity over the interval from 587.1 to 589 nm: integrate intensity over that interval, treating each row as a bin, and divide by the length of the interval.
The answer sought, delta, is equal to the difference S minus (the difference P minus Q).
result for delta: 21.43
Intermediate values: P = 25.33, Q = 23.4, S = 23.4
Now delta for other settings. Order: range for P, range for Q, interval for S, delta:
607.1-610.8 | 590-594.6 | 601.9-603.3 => 25.06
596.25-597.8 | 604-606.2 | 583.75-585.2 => 25.08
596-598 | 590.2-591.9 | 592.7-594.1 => 23.86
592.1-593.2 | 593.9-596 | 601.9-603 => 25.80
